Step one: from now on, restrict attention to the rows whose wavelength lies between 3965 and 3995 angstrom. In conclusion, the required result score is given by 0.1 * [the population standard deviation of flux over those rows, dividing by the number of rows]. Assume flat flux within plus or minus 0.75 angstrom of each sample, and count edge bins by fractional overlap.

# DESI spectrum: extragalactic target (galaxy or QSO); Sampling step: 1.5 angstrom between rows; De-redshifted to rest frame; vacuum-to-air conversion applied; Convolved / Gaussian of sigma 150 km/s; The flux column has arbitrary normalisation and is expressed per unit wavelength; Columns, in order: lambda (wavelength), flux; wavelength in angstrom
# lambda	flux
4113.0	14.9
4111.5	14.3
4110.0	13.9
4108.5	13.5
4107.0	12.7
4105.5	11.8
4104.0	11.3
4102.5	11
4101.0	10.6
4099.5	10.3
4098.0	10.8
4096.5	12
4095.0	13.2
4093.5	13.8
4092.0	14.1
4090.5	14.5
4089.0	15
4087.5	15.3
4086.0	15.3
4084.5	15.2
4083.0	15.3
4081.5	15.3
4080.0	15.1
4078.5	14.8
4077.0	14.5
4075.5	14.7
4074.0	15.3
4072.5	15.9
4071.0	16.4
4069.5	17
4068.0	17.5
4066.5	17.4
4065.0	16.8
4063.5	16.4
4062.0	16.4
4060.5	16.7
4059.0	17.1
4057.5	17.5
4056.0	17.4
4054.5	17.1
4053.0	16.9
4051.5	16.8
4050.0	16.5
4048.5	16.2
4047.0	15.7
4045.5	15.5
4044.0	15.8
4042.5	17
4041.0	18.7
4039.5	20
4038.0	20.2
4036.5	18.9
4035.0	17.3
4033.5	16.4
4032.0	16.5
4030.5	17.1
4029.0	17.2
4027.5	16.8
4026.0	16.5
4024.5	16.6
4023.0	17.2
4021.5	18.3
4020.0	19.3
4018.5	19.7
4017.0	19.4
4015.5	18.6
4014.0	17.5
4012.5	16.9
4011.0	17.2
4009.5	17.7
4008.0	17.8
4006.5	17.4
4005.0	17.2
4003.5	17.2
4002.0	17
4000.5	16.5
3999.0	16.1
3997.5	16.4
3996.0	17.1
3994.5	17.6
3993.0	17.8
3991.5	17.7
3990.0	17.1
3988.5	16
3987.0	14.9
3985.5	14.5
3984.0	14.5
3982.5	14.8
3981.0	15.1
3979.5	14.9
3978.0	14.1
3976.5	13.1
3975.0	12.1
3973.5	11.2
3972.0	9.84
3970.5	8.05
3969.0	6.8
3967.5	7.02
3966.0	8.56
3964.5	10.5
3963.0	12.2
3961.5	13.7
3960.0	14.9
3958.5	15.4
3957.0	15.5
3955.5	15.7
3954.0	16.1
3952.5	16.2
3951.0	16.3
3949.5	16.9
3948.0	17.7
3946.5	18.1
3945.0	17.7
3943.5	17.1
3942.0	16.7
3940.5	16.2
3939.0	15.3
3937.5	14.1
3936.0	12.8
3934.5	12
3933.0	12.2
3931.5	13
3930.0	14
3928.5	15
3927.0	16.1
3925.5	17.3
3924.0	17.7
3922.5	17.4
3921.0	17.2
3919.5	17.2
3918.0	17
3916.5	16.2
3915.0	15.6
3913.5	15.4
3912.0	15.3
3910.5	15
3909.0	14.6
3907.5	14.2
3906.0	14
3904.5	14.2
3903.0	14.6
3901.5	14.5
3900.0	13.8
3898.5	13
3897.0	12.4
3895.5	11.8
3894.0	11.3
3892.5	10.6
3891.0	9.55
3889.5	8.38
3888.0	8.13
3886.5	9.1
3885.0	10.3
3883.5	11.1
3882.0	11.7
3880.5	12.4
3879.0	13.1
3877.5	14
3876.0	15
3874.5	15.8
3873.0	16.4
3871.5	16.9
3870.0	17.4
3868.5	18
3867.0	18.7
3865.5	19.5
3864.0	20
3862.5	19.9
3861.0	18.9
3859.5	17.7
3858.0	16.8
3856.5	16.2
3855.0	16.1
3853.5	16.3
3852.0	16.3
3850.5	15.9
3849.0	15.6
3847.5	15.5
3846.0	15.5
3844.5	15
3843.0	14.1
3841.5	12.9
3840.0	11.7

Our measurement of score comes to 0.35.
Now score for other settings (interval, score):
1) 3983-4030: 0.12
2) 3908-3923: 0.10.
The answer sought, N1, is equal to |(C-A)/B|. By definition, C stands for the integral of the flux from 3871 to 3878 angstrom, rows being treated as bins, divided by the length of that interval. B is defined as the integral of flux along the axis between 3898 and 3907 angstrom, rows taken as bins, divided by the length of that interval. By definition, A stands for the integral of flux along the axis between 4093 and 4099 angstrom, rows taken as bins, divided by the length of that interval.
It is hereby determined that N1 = 0.24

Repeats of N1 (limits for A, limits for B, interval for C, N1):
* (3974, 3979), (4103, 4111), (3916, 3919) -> 0.28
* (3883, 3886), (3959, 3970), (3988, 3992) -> 0.61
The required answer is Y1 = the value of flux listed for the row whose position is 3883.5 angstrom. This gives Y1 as 11.1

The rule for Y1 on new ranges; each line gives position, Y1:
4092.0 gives 14.1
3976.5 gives 13.1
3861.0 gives 18.9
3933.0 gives 12.2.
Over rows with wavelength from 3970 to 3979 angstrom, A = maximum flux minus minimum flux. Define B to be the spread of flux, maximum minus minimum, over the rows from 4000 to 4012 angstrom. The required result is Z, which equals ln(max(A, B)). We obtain 1.8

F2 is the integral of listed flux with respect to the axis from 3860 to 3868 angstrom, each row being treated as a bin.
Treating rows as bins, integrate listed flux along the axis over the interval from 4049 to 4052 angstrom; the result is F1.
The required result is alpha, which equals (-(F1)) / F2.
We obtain -0.3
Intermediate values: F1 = 50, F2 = 154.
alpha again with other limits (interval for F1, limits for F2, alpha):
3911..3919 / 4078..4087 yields -0.9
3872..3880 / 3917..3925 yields -0.9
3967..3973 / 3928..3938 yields -0.4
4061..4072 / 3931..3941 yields -1.4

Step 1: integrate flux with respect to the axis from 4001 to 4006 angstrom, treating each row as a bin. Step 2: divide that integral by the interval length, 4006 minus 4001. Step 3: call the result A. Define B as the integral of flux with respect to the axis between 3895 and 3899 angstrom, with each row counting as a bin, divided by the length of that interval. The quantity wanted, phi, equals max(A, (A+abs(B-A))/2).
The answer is 17.1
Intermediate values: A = 17.1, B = 12.4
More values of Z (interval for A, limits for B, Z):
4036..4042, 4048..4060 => 0.4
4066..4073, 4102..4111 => 1.1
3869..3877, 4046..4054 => 0.9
